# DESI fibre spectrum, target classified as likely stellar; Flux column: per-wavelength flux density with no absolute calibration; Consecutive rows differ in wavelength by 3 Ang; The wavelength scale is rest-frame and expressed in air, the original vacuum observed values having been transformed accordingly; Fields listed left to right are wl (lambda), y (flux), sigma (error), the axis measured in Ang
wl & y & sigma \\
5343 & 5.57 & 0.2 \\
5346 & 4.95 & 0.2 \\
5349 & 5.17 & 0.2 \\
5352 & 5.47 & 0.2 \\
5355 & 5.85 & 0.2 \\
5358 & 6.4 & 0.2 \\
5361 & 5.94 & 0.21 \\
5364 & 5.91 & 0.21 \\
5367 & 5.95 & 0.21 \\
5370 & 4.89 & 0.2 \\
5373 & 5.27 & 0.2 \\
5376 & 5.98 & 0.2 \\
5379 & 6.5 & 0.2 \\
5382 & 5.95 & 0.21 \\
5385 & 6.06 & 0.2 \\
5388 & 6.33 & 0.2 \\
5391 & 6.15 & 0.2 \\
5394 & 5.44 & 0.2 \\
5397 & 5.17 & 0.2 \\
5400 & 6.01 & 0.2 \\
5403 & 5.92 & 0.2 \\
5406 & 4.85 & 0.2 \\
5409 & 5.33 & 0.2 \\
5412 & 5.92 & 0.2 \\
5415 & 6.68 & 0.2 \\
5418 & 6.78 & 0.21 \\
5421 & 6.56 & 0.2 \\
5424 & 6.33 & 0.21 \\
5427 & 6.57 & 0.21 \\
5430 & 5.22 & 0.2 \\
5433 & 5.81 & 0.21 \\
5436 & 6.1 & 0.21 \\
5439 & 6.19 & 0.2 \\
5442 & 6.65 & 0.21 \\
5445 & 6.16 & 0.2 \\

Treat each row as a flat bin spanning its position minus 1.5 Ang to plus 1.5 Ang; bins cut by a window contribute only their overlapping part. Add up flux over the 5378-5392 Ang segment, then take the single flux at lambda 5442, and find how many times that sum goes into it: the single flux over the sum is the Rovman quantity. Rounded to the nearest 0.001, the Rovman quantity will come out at 0.215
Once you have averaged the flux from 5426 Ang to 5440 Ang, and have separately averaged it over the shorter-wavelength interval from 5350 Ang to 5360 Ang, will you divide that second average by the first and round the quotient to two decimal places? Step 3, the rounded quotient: 0.99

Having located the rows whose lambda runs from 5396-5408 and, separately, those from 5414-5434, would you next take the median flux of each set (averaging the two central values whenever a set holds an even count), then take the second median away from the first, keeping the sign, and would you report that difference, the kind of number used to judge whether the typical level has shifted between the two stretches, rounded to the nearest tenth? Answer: -1.0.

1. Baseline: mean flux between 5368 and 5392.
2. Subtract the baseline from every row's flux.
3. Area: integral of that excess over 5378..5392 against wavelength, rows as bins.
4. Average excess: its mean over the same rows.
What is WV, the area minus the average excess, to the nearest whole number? 4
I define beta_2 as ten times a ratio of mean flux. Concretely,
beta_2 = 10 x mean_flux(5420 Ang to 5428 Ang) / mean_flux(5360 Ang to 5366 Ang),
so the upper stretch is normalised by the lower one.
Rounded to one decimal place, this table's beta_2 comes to 10.9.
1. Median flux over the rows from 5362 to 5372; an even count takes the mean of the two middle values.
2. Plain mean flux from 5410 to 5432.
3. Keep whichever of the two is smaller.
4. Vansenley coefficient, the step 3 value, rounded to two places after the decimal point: 5.91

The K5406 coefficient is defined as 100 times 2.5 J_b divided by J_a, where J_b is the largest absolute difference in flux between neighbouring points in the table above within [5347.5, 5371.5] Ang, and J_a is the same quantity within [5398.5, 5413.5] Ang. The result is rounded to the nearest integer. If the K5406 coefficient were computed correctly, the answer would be 248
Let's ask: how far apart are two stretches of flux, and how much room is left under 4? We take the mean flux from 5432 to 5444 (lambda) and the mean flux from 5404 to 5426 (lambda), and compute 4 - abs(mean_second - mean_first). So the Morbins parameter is 3.9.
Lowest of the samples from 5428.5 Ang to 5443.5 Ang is 5.22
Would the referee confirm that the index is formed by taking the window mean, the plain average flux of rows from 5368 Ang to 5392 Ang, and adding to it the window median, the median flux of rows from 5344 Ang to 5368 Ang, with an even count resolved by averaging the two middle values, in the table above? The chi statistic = 11.8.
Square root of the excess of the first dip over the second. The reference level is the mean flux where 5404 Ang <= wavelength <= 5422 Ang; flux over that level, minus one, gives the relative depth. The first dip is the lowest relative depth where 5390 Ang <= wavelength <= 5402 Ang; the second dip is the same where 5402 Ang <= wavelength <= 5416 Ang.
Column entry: 0.23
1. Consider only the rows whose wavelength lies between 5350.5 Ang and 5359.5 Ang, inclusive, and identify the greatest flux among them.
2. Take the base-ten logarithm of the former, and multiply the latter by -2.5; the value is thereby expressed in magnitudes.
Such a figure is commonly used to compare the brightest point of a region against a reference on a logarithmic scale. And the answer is -2.02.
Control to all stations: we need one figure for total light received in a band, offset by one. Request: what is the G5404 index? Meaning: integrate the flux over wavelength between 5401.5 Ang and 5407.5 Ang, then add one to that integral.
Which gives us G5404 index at 33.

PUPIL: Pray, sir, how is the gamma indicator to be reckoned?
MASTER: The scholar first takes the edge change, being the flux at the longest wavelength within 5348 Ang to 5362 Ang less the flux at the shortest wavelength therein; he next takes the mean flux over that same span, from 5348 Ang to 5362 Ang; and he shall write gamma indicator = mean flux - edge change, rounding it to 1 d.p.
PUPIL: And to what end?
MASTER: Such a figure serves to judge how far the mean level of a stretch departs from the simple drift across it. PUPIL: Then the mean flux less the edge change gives 5.0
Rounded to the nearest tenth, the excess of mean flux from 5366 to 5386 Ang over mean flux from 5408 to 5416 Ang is -0.2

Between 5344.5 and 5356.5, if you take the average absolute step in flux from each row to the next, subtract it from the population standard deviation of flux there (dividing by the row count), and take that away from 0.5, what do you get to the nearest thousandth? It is 0.462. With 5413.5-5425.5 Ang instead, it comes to 0.515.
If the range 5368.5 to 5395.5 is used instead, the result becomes 0.430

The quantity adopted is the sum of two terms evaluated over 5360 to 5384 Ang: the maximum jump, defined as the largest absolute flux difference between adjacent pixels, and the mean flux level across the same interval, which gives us 6.86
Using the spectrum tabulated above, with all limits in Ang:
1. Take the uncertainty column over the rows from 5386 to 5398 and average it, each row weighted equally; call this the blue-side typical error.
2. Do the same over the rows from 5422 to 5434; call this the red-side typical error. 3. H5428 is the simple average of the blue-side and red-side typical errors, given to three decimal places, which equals 0.204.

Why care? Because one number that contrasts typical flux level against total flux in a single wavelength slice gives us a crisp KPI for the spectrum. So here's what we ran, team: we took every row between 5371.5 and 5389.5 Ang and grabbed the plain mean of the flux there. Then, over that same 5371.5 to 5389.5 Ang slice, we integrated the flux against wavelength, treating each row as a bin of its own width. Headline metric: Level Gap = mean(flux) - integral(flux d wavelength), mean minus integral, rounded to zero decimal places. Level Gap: -102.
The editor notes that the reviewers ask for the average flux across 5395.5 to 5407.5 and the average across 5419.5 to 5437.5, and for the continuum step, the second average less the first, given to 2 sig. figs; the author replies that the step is 0.61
